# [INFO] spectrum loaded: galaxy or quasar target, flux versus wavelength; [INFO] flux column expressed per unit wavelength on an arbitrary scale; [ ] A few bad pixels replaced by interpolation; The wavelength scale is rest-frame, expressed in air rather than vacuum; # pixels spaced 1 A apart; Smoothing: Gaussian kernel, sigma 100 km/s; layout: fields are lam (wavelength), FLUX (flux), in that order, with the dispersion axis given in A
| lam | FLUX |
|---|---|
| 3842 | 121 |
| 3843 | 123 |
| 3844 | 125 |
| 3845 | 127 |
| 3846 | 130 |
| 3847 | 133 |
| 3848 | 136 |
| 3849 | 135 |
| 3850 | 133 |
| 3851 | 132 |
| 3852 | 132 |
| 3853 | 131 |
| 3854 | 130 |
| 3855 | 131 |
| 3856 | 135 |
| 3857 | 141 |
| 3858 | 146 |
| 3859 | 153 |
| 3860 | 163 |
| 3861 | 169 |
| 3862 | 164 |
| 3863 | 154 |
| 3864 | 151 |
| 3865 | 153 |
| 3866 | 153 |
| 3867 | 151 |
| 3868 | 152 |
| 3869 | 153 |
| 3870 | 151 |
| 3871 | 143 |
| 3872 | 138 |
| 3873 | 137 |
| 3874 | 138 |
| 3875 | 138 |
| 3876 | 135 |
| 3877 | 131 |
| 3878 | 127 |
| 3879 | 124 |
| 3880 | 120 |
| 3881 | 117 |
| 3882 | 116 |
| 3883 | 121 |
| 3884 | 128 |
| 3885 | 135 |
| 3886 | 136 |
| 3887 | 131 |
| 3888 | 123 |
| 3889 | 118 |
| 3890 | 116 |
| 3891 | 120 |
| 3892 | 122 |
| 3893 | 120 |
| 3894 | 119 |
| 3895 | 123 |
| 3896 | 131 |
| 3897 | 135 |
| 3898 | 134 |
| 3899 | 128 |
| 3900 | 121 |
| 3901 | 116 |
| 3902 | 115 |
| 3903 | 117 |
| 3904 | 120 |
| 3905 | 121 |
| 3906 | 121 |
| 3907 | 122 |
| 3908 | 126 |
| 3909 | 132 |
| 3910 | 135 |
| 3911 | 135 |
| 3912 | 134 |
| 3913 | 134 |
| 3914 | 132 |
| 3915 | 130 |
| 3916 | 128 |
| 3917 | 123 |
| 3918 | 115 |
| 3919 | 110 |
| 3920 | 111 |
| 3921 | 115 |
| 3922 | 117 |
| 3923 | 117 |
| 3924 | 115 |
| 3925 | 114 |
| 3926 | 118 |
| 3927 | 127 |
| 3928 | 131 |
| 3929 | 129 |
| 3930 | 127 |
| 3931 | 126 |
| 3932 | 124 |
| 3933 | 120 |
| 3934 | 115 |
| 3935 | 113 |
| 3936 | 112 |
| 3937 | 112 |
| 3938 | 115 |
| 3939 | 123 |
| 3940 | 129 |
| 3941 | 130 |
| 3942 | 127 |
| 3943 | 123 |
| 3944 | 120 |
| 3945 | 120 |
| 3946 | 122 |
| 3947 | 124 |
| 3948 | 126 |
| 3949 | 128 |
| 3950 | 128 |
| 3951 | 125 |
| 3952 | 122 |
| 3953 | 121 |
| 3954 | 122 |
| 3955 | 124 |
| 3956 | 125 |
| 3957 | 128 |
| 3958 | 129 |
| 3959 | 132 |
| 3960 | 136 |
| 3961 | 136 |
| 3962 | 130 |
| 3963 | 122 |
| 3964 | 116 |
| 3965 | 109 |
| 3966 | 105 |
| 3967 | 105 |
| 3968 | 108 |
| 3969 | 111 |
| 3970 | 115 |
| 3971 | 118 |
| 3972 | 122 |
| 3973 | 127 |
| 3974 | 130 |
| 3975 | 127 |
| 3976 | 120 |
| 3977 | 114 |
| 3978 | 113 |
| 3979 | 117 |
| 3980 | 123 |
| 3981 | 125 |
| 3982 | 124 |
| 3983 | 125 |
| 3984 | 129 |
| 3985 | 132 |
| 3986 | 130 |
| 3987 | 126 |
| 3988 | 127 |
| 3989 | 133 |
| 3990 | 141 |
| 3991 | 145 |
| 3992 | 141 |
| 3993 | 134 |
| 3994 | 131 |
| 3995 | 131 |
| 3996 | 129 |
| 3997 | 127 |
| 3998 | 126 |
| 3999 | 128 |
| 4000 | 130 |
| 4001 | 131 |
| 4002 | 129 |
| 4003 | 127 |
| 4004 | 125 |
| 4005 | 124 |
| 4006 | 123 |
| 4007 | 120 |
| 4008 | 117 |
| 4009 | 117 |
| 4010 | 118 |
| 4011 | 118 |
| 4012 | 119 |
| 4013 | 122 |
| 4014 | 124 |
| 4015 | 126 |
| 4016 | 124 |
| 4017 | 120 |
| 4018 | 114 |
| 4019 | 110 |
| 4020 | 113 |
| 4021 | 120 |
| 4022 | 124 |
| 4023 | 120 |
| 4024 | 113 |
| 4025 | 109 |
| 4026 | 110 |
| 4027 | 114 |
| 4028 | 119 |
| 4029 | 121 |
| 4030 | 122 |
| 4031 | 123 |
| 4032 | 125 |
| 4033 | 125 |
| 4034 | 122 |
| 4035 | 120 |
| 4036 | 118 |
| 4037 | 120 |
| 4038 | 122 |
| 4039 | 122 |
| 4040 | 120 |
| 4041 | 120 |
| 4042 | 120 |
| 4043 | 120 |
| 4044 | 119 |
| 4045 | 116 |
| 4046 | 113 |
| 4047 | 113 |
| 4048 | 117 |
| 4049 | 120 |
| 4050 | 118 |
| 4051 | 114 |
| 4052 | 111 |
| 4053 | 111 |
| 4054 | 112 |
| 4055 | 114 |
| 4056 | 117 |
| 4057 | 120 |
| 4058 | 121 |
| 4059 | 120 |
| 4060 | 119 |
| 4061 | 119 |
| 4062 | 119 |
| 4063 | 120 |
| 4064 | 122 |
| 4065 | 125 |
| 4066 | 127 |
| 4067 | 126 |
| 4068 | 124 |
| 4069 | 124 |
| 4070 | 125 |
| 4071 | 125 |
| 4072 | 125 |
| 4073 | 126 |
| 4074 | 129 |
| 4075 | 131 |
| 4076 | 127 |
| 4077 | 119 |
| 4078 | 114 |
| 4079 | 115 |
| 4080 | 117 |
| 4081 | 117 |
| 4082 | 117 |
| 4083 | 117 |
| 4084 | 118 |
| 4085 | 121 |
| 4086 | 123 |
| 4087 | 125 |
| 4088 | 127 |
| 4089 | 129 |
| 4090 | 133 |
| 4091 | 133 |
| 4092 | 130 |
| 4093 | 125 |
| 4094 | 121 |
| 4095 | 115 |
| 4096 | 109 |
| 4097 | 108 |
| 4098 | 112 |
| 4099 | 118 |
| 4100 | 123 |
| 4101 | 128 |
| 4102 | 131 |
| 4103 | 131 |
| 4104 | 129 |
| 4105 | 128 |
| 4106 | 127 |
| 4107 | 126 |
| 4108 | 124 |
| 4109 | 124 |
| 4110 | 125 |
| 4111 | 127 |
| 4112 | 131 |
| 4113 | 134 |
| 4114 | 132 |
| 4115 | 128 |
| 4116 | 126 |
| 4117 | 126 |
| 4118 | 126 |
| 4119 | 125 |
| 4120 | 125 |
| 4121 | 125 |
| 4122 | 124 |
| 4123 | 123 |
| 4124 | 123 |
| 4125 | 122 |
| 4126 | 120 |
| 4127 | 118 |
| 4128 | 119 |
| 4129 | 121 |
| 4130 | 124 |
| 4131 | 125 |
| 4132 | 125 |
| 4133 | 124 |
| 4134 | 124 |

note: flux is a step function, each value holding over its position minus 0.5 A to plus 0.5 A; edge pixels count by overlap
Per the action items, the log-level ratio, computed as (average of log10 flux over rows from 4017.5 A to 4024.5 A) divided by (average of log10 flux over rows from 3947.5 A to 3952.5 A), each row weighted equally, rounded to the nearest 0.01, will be 0.98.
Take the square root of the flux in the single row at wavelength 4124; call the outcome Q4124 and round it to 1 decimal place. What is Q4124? 11.1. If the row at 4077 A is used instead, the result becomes 10.9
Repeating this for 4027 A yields 10.7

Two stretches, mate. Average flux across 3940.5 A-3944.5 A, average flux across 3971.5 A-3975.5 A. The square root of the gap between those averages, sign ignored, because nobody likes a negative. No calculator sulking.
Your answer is 1.2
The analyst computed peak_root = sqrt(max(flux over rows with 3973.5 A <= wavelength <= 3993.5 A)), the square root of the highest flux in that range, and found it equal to 12.0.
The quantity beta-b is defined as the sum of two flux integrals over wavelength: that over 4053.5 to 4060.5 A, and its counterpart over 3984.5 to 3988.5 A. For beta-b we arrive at 1338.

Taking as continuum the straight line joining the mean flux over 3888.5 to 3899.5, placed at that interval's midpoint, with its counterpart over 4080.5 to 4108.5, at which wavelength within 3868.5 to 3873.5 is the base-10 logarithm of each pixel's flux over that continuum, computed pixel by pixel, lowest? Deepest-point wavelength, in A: 3873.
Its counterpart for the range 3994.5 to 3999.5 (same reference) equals 3998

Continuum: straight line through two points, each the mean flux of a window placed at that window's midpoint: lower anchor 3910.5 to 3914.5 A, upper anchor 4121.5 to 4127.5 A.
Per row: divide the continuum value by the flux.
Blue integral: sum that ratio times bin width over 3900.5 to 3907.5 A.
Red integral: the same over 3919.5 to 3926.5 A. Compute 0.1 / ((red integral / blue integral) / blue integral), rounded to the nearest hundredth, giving 0.77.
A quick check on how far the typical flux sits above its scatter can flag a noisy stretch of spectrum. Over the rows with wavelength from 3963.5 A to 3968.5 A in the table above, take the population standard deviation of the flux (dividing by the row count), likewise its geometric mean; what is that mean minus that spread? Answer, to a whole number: 104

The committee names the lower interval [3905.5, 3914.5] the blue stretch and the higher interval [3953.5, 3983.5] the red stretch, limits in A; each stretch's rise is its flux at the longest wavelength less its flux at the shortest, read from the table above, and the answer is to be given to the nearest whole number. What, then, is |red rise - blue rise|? 8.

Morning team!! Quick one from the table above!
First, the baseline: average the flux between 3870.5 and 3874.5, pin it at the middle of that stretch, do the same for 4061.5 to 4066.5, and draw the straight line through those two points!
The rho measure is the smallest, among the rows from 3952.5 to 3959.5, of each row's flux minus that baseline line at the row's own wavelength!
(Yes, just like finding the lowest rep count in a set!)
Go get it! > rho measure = -11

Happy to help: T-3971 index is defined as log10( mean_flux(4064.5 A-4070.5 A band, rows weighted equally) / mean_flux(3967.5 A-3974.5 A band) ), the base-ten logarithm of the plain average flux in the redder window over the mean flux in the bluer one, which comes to 0.023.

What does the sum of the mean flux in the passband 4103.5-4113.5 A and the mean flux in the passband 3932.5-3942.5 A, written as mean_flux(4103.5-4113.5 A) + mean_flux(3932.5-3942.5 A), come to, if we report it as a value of 247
